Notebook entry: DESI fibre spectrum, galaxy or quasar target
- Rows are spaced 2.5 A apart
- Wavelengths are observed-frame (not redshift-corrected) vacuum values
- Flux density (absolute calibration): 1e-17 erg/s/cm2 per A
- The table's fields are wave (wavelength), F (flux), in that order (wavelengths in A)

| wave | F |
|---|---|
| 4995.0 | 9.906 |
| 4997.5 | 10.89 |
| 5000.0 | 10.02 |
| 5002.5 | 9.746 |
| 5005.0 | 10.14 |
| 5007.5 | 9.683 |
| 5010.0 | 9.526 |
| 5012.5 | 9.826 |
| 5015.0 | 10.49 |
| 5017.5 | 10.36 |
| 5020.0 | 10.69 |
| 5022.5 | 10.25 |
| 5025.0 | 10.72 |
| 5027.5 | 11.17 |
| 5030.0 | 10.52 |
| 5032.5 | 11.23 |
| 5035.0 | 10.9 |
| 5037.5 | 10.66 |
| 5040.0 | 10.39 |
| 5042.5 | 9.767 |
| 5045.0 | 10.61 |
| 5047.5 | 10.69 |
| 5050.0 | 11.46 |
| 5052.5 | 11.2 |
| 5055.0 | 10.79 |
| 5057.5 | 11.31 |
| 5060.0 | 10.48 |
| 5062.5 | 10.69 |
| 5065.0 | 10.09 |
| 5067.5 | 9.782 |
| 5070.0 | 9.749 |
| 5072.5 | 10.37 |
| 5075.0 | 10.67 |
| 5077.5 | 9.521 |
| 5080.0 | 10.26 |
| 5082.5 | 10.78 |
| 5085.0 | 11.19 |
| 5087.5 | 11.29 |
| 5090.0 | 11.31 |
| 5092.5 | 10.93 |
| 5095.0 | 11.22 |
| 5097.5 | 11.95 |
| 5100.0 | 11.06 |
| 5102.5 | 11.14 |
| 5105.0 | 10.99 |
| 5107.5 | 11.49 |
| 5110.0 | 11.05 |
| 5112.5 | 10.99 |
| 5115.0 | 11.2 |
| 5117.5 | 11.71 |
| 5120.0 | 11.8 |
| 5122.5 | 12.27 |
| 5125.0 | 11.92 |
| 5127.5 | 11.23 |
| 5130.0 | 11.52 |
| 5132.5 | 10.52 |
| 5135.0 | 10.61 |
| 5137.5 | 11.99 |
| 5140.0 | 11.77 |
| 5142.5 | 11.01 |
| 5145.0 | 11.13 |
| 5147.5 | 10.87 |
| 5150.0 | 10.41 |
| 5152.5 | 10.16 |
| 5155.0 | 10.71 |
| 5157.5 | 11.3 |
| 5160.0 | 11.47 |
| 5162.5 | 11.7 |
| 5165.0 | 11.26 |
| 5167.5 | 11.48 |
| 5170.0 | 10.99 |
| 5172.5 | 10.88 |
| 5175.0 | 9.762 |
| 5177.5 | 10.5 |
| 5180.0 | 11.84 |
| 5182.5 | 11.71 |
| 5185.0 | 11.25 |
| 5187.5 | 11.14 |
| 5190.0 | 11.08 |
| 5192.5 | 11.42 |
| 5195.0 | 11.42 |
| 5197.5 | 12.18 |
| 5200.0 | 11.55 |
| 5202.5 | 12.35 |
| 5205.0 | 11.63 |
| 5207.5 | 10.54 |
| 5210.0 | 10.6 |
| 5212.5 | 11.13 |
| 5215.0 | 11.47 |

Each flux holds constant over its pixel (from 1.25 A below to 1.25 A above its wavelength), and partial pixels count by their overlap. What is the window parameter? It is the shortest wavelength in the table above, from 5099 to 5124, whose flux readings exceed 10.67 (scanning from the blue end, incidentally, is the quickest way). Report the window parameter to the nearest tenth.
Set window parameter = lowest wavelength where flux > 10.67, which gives 5100.0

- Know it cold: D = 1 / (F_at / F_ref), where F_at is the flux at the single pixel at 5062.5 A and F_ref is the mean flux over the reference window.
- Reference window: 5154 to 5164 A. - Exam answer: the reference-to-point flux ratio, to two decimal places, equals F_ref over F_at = 1.06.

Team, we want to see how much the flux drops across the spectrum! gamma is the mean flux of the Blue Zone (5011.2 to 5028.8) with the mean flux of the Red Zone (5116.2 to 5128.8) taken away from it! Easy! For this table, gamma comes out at -1.3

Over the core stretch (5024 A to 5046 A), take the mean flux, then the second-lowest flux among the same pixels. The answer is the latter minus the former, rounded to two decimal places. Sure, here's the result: -0.27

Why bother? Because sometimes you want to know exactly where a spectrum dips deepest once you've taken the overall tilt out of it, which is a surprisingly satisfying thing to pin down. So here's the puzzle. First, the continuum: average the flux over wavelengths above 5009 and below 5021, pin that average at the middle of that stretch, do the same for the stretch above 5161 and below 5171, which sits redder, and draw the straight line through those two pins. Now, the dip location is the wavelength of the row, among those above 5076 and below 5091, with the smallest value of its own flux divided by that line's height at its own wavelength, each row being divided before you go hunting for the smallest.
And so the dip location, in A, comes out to 5077.5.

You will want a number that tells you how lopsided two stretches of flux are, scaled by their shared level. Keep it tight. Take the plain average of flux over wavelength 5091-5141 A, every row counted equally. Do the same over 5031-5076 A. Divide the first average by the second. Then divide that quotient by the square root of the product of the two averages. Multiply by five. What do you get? 0.488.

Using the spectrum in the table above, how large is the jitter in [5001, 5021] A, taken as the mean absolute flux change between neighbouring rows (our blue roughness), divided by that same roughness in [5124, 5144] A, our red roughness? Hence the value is 0.55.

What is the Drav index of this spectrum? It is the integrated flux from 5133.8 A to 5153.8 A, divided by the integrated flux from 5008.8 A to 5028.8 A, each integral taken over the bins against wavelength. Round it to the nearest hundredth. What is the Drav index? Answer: 1.06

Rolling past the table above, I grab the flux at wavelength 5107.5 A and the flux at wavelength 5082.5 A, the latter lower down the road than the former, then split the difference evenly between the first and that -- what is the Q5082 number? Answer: 11.1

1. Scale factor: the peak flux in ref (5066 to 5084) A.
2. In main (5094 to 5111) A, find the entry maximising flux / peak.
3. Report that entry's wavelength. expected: 5097.5 A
